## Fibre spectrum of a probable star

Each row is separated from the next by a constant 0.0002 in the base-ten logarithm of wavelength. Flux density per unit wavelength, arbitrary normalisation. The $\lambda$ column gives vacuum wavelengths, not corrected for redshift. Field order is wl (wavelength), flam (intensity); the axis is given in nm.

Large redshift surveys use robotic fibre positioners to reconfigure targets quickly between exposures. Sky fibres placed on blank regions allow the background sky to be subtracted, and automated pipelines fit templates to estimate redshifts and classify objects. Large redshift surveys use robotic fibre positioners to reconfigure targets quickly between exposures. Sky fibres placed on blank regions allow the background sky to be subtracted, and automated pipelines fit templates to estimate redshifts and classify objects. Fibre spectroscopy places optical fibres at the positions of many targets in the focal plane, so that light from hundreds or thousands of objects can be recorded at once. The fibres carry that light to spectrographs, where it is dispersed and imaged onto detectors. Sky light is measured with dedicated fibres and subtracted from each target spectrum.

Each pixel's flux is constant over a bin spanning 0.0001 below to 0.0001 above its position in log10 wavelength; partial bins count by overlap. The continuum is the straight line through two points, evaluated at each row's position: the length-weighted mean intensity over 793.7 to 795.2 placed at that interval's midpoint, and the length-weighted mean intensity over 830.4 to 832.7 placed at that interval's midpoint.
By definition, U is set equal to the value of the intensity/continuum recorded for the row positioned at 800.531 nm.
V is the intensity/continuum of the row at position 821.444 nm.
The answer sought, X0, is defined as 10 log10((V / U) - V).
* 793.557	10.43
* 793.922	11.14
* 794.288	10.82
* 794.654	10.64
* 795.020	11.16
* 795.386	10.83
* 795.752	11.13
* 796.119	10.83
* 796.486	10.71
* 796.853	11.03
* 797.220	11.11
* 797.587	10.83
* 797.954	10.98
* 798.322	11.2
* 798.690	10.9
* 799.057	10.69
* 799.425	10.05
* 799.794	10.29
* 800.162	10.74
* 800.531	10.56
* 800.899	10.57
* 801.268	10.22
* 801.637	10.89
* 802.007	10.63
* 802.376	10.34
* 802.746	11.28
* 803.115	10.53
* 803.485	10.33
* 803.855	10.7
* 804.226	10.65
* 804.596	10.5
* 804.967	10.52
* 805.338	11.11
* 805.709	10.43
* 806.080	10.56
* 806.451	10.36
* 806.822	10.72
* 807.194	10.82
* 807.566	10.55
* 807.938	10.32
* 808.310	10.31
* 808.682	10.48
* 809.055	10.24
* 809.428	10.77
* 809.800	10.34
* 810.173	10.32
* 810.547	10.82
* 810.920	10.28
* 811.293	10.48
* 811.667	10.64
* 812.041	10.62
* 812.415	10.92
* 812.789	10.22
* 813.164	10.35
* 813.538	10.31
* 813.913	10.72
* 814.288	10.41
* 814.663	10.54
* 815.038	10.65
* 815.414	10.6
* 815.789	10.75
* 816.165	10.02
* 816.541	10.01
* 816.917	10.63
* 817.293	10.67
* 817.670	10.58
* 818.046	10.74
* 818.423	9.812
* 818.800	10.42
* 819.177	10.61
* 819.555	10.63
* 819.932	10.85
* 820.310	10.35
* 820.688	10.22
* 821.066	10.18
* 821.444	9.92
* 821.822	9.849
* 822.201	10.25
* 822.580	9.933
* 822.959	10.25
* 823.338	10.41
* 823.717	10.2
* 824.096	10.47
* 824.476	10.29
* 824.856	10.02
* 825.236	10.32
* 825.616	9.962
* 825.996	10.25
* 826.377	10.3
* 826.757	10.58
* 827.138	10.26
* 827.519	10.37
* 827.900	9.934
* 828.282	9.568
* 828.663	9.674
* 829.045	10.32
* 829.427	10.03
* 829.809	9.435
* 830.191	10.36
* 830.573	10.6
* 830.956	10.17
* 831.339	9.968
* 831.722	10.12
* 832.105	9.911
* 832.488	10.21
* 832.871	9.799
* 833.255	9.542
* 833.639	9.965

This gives -16.6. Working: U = 0.978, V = 0.96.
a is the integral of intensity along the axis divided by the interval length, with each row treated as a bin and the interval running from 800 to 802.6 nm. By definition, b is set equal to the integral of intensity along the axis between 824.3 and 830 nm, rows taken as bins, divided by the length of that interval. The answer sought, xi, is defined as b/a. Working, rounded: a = 10.57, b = 10.09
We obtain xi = 0.95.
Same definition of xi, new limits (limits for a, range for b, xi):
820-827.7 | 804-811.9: 1.03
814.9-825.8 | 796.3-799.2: 1.06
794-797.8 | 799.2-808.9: 0.97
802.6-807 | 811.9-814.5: 0.99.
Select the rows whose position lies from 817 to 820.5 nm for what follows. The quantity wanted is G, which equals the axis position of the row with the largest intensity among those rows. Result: 819.932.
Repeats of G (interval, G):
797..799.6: 798.322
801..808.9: 802.746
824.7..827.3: 826.757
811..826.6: 812.415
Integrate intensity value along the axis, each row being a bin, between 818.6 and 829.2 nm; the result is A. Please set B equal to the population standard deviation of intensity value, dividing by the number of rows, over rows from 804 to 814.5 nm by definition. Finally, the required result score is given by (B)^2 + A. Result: 108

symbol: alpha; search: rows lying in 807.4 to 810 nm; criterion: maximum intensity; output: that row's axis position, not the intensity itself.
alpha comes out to 809.428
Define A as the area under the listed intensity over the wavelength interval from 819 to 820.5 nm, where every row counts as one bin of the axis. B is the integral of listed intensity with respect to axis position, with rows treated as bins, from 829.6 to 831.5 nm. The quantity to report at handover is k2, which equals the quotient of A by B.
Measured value 0.8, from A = 15.9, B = 19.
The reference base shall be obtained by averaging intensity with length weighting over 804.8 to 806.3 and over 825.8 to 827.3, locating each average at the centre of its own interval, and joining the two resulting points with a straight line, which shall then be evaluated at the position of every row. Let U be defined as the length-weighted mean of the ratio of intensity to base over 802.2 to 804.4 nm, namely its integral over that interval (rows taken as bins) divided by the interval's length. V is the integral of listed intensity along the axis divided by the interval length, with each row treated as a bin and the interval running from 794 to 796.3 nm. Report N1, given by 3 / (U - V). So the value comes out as -0.303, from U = 1.00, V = 10.9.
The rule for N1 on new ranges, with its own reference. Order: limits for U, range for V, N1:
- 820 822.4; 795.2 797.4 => -0.301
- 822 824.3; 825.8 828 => -0.322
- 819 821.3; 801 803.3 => -0.311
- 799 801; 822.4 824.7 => -0.323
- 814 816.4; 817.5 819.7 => -0.317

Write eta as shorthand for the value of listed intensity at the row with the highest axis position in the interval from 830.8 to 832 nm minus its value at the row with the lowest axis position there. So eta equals -0.05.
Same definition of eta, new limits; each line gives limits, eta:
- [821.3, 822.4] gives 0.33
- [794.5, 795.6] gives 0.19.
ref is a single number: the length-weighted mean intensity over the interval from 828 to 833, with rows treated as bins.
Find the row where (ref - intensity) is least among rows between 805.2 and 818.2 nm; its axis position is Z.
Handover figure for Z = 805.338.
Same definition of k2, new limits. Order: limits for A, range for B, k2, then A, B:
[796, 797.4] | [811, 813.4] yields 0.6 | 15.3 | 25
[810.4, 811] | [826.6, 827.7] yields 0.6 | 6.4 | 11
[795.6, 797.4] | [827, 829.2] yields 0.9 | 19.7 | 22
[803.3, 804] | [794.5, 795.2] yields 1.0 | 7.4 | 8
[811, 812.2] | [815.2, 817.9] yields 0.4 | 12.7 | 28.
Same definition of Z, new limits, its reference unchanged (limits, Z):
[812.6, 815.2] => 813.913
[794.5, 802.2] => 798.322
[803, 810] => 805.338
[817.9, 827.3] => 819.932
